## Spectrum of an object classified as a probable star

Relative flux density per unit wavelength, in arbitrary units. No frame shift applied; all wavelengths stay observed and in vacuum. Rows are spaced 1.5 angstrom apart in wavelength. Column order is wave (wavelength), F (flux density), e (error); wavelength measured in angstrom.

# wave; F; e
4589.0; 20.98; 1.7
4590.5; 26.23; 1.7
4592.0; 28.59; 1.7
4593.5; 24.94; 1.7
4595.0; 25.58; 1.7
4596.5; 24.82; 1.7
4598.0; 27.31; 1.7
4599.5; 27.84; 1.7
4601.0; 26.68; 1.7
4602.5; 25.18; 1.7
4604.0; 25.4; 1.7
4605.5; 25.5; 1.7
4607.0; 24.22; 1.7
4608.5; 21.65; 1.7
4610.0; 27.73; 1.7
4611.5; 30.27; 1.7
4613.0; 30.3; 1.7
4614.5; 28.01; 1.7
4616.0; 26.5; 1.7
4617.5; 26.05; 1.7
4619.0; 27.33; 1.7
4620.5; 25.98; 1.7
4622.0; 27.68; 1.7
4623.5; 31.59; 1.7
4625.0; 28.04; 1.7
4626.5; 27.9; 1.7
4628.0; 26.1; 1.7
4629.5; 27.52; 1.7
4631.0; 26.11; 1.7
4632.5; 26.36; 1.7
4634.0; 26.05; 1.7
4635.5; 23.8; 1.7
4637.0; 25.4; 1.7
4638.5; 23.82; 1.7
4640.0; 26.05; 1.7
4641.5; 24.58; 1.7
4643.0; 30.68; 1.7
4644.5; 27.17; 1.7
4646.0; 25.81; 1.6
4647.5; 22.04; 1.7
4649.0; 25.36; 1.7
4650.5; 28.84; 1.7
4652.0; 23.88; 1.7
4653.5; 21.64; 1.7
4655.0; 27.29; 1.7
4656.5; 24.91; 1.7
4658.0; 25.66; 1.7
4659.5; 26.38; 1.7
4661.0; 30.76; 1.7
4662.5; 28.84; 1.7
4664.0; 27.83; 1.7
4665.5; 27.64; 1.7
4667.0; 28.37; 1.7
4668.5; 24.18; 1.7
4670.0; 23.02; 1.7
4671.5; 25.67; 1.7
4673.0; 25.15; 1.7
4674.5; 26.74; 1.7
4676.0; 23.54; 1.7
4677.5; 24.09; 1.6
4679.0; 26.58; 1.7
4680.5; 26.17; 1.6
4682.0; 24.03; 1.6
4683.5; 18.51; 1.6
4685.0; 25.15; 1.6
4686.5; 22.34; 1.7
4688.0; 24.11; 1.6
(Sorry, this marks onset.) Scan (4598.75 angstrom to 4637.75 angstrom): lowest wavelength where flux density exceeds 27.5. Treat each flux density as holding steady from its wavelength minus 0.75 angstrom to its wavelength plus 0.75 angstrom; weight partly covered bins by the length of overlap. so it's 4599.5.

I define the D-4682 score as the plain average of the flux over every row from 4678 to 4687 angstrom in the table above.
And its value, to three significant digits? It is 23.8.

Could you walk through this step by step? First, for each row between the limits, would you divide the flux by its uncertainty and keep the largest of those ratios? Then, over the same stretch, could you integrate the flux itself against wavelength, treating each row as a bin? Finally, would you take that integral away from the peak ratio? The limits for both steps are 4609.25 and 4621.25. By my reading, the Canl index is -315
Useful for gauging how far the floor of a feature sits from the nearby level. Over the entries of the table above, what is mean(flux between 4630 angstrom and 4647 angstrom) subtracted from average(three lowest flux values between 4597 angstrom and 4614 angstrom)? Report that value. -2.3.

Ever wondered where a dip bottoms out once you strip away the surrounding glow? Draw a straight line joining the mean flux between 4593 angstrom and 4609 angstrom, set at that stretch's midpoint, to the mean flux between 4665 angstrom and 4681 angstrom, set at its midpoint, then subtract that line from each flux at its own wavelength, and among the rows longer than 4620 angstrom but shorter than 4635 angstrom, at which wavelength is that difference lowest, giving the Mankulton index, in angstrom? 4620.5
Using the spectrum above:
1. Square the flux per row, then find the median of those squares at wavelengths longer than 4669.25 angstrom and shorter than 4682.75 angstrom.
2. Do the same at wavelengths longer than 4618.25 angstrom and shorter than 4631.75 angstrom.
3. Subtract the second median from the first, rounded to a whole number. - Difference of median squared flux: -125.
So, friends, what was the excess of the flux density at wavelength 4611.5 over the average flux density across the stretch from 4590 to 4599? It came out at 4.0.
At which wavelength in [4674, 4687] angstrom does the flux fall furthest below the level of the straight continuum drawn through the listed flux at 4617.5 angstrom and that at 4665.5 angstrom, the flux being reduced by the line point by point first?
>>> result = 4683.5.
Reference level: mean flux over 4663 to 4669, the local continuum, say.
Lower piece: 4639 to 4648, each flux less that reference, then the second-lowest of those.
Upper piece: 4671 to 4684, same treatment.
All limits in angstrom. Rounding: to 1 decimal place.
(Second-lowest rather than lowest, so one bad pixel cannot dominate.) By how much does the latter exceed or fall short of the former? -1.0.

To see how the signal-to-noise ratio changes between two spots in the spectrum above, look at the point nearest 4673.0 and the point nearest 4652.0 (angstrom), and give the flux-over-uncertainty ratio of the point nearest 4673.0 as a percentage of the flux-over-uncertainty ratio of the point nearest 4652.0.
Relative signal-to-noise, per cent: 105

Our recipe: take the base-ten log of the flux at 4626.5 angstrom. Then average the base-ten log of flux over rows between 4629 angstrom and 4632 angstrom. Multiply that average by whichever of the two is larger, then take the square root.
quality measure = 1.44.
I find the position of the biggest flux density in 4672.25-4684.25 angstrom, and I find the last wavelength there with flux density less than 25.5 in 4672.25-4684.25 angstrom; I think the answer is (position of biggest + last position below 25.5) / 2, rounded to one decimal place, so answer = 4679.0 angstrom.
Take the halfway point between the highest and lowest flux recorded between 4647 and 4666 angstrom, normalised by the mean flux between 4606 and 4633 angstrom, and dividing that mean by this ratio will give 28.2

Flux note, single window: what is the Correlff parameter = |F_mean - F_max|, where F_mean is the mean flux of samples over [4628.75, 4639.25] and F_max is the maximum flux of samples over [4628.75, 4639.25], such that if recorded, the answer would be 1.9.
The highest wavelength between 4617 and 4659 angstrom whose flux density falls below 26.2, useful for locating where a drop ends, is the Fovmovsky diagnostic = 4658.0 angstrom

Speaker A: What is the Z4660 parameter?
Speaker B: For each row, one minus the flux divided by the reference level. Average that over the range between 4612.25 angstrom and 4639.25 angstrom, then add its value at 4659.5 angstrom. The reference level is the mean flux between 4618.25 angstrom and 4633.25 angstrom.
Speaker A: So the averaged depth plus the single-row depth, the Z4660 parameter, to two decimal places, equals 0.06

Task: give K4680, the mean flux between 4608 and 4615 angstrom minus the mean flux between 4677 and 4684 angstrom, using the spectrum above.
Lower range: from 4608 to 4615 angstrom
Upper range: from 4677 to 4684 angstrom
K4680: 3.7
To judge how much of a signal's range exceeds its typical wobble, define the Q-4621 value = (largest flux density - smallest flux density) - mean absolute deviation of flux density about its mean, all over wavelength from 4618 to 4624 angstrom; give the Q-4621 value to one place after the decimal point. 3.9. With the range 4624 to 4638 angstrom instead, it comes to 3.3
